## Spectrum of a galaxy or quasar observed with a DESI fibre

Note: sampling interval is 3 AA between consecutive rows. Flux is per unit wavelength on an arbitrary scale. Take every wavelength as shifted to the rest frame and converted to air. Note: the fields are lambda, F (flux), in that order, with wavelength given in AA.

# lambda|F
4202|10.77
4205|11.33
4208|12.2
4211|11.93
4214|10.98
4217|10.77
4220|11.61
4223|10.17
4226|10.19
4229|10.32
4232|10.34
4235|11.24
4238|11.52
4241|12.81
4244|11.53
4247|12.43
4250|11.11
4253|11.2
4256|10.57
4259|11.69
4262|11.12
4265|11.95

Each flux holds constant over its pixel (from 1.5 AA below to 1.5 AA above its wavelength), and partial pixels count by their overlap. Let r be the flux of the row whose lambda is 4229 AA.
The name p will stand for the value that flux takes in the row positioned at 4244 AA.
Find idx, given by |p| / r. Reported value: 1.12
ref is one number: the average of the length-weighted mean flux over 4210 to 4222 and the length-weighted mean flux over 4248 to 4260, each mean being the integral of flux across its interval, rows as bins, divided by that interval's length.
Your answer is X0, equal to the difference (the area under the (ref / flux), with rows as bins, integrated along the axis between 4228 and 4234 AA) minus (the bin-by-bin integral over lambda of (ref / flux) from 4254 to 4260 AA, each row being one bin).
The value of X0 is 0.4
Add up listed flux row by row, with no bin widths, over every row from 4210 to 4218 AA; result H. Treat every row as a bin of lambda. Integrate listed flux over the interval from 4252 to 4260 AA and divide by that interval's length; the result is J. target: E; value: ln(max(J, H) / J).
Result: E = 1.11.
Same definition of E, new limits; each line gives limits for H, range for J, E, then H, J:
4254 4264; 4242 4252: 1.05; 33.4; 11.7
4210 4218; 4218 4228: 1.15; 33.7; 10.6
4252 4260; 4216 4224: 1.12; 33.5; 10.9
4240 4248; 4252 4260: 1.20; 36.8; 11.1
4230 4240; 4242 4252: 1.04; 33.1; 11.7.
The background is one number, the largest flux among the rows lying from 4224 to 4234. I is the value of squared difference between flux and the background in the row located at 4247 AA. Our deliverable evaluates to 4.4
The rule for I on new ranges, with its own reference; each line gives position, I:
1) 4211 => 2.5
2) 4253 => 0.7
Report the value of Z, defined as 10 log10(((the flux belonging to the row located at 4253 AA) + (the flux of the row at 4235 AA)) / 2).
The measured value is 10.5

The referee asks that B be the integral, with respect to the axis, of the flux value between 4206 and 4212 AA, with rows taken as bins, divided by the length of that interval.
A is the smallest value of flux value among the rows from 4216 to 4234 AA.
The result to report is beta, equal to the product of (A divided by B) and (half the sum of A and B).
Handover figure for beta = 9.39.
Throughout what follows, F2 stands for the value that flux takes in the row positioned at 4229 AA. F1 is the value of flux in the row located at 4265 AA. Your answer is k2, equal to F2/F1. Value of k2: 0.86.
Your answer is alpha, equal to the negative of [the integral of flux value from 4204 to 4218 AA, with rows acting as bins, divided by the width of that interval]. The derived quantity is -11.5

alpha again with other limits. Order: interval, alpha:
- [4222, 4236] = -10.4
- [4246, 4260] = -11.4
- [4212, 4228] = -10.8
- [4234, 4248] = -11.9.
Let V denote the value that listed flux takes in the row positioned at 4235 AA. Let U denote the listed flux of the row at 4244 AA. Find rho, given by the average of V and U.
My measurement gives 11.4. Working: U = 11.53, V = 11.24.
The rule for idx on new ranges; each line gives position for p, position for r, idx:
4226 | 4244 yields 0.88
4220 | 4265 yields 0.97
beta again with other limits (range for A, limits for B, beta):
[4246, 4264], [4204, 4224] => 10.22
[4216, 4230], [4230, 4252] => 9.57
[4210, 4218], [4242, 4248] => 10.21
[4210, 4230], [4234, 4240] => 9.58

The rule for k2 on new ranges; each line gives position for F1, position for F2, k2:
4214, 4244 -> 1.05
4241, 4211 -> 0.93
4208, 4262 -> 0.91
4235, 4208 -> 1.09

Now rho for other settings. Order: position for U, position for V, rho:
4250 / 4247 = 11.8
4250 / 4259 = 11.4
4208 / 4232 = 11.3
